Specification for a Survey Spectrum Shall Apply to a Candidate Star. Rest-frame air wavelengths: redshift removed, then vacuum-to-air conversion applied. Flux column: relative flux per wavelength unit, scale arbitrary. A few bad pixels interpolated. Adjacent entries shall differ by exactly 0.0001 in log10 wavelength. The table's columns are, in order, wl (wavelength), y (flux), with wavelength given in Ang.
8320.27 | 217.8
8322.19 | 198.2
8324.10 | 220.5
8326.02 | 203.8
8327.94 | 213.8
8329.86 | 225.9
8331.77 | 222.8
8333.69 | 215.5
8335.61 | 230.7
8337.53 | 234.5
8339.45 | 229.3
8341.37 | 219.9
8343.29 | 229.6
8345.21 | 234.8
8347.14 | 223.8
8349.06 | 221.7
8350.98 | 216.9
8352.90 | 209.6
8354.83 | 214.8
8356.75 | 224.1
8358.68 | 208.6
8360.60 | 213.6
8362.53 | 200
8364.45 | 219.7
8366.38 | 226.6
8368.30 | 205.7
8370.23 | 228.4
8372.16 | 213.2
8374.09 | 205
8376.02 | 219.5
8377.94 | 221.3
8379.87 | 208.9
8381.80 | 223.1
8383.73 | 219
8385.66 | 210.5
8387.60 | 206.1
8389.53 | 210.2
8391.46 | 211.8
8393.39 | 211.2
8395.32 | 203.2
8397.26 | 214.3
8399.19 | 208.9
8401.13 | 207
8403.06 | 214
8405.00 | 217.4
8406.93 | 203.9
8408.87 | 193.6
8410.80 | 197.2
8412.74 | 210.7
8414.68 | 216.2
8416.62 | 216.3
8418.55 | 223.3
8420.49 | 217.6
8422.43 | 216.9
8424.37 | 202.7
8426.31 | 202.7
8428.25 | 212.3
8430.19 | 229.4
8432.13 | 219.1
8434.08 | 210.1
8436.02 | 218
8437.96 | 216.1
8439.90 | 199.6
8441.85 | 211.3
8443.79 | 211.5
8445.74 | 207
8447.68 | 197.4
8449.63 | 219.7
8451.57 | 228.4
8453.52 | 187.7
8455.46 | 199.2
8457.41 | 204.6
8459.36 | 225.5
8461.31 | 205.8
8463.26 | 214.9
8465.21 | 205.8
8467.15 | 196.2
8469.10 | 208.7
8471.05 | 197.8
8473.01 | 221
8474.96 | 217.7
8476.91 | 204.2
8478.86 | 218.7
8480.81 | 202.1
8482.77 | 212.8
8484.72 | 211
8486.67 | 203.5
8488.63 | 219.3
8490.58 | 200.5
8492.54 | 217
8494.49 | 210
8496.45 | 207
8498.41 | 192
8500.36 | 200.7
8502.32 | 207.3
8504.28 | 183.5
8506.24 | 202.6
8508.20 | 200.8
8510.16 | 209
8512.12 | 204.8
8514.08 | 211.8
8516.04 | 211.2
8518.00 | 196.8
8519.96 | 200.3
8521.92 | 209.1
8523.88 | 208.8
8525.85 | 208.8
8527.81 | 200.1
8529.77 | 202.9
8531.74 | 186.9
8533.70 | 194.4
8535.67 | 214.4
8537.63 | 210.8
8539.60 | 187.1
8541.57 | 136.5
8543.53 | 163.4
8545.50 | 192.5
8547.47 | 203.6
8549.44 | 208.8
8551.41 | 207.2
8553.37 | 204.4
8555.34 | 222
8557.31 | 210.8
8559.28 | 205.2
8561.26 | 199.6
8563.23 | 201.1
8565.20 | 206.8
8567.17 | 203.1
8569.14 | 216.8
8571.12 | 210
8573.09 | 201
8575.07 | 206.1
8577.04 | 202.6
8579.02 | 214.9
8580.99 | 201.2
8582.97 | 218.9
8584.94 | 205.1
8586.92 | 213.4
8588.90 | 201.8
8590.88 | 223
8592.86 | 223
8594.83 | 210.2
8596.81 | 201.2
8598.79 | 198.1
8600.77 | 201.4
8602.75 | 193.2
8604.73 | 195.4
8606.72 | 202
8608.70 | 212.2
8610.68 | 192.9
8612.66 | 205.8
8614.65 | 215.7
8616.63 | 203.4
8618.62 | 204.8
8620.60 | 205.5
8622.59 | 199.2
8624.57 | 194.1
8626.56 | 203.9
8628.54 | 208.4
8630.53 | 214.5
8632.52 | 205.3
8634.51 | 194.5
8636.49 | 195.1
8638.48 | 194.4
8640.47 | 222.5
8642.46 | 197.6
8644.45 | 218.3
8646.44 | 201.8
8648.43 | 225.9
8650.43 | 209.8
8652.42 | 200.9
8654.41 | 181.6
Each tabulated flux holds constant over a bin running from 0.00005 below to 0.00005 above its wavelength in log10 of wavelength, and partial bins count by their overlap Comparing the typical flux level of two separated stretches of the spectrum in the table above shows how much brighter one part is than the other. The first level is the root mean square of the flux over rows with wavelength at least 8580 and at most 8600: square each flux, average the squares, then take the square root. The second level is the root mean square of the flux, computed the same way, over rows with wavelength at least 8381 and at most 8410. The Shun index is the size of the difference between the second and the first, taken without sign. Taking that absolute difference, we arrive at 1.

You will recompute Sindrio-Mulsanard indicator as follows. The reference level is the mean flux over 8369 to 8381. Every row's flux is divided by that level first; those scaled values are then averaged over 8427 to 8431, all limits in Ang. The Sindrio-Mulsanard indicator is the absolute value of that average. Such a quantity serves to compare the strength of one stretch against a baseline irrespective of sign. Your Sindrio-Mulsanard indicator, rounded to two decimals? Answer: 1.02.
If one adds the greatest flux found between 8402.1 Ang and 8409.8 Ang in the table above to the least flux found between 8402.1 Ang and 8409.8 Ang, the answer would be 411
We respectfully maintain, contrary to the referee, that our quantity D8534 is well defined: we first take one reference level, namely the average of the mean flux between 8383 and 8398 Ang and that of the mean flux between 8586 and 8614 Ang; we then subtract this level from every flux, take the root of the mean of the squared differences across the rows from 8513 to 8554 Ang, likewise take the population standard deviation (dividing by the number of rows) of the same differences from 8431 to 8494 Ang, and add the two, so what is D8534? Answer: 29.8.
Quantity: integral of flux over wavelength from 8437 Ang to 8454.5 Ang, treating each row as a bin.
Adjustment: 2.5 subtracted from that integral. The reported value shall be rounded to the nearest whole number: 3651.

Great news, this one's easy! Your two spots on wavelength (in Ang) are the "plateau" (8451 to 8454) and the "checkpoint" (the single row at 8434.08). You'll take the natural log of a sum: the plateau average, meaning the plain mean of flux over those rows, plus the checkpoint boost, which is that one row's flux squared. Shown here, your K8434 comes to 10.7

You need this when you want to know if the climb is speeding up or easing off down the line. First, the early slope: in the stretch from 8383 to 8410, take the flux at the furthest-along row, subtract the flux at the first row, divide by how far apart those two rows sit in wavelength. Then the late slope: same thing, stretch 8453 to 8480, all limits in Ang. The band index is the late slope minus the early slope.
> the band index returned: 2.2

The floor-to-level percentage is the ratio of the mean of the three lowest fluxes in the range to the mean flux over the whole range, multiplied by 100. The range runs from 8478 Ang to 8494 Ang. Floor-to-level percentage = 95.9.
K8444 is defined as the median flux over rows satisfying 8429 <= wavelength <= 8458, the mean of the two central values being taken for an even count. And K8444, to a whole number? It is 211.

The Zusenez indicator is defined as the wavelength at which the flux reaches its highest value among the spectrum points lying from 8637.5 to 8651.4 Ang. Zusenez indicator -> 8648.43 Ang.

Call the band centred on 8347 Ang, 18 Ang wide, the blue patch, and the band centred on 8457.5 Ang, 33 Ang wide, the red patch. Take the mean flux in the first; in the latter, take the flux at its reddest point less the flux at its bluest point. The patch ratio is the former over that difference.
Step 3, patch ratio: 23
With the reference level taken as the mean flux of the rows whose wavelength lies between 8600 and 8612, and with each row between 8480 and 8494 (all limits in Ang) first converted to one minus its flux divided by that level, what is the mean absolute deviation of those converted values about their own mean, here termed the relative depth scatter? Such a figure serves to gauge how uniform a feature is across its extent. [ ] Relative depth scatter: 0.0319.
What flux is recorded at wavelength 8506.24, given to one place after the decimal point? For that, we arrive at 202.6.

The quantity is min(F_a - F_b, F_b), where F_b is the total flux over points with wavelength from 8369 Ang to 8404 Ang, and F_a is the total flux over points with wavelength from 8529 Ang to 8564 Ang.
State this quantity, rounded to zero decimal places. -284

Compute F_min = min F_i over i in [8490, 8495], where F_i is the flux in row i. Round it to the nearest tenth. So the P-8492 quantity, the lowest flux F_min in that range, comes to 200.5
